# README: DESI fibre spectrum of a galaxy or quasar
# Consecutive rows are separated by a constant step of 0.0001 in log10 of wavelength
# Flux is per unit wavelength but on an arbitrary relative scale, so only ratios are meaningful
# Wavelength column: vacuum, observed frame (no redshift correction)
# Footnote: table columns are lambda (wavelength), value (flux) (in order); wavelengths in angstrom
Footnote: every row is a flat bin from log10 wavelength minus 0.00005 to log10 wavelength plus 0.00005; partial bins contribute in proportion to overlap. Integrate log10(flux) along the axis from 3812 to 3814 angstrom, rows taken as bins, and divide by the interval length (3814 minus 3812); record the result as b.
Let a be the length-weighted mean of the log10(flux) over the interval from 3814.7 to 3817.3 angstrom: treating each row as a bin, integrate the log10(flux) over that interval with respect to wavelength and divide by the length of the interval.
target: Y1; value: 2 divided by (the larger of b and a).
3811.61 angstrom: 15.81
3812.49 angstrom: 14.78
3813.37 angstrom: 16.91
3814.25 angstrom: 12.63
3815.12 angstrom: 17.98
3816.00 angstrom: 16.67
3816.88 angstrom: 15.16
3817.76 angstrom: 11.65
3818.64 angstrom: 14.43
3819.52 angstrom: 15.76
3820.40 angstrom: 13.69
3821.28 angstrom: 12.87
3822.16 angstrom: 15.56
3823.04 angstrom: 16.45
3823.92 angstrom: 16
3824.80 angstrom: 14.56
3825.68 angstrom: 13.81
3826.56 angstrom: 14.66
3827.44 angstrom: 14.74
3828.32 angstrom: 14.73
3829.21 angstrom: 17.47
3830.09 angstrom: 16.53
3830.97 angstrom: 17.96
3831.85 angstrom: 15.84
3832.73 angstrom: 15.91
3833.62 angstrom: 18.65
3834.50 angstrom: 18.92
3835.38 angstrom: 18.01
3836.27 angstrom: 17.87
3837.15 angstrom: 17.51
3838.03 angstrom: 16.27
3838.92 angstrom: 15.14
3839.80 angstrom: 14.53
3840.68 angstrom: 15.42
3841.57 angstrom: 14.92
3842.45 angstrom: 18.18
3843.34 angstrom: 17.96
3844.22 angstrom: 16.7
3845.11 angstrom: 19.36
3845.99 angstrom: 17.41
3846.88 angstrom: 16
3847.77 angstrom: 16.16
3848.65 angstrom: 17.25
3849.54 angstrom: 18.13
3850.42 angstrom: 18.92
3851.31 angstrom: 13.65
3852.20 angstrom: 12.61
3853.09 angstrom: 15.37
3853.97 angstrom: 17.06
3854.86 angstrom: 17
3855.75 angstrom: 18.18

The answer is 1.64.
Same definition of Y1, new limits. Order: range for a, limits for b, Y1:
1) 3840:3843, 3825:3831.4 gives 1.66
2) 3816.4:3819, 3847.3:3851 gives 1.61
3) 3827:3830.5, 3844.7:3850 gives 1.61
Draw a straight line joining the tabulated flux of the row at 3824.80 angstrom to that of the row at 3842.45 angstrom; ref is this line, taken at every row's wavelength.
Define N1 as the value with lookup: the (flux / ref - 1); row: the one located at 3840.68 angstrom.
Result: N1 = -0.13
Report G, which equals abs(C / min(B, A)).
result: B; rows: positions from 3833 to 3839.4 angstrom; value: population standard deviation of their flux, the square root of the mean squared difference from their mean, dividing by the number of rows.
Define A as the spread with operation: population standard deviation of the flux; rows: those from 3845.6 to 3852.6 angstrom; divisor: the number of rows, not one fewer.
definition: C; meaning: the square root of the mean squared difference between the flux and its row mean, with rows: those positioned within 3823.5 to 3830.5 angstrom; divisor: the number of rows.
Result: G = 0.9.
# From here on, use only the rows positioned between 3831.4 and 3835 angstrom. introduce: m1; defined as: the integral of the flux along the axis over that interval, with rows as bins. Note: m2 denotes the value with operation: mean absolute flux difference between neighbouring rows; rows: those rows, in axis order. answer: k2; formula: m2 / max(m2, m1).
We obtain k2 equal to 0.0164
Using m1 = 62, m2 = 1.0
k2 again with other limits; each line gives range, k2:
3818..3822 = 0.0249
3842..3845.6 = 0.0212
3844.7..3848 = 0.0206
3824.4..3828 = 0.0108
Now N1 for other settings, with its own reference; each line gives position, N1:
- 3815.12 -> 0.43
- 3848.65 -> -0.11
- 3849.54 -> -0.08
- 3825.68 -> -0.06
